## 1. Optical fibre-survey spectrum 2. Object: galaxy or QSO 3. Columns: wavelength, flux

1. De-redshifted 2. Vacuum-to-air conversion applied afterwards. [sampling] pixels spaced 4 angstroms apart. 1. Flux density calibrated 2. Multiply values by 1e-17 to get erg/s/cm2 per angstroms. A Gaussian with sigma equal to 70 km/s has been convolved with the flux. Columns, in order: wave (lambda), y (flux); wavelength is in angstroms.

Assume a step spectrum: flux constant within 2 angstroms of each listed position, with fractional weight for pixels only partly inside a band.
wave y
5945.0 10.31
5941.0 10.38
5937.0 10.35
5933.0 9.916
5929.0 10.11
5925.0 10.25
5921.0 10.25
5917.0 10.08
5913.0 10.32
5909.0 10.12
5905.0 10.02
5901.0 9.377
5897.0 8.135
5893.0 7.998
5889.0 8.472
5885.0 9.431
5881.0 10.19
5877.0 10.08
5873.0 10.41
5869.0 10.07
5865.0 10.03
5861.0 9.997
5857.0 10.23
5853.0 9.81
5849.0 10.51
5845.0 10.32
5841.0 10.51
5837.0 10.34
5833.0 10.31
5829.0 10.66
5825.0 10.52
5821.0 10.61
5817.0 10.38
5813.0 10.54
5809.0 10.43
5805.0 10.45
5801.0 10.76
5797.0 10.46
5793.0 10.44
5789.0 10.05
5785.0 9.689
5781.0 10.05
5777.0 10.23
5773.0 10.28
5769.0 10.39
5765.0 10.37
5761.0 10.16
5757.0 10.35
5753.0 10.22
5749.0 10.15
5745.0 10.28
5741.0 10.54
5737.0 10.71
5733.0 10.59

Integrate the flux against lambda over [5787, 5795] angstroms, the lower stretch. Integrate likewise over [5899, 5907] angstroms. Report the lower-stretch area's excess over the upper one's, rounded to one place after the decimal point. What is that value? 4.4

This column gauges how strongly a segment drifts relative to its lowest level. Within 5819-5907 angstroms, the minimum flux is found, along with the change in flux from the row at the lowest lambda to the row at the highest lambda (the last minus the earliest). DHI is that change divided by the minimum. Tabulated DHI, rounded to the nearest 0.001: -0.074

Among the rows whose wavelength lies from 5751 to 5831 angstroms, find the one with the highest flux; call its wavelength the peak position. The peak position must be 5801.0 angstroms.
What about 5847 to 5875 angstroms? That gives 5849.0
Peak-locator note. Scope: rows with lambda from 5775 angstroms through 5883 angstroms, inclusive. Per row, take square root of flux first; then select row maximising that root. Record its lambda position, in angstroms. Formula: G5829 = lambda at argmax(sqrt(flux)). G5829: 5801.0 angstroms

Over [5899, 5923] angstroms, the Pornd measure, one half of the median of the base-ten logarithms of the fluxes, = 0.502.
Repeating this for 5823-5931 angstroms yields 0.503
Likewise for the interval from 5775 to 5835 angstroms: 0.509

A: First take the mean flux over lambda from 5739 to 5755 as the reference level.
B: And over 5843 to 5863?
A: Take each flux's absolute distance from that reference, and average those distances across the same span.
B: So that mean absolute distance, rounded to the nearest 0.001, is 0.218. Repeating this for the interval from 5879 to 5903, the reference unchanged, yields 1.364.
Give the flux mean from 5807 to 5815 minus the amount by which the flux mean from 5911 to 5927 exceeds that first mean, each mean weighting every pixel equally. 10.7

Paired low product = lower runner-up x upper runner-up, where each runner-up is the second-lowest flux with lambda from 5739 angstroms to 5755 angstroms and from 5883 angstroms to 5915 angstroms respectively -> 83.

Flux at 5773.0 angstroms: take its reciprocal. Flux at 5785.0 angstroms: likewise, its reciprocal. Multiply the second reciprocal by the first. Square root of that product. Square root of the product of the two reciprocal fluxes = 0.100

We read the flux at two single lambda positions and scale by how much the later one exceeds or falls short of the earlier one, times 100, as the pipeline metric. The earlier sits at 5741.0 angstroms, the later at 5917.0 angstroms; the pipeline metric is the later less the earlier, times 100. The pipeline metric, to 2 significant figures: -46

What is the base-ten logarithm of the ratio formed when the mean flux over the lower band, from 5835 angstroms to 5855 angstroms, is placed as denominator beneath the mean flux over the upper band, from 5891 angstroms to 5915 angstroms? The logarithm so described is -0.043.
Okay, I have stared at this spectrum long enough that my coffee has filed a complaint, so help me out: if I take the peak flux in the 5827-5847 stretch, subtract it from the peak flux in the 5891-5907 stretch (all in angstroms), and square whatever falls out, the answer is 0.41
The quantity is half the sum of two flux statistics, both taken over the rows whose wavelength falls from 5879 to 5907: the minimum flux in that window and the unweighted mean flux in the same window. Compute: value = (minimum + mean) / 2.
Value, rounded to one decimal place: 8.5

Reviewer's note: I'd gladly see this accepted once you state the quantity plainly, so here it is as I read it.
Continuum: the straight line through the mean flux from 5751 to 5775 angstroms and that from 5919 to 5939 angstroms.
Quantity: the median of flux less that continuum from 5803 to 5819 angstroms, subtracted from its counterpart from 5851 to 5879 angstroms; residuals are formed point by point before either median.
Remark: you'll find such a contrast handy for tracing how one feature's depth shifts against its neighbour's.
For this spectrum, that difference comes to -0.33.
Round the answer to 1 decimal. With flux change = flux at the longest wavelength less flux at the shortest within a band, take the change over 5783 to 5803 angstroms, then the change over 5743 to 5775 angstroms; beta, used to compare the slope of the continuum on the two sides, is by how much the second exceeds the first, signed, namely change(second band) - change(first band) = -1.1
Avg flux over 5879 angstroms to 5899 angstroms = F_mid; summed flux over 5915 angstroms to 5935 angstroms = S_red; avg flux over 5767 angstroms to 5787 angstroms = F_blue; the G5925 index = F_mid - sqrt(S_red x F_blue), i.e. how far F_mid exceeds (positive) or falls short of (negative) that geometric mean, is -13.8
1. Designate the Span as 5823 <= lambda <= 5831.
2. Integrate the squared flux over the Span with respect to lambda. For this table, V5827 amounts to 897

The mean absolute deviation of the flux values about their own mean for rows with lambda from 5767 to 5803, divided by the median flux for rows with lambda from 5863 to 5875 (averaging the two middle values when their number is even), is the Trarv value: 0.023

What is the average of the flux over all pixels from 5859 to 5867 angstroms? 10.0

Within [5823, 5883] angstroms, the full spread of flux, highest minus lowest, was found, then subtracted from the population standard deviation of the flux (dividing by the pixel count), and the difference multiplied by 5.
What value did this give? -3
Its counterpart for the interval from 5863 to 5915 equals -8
